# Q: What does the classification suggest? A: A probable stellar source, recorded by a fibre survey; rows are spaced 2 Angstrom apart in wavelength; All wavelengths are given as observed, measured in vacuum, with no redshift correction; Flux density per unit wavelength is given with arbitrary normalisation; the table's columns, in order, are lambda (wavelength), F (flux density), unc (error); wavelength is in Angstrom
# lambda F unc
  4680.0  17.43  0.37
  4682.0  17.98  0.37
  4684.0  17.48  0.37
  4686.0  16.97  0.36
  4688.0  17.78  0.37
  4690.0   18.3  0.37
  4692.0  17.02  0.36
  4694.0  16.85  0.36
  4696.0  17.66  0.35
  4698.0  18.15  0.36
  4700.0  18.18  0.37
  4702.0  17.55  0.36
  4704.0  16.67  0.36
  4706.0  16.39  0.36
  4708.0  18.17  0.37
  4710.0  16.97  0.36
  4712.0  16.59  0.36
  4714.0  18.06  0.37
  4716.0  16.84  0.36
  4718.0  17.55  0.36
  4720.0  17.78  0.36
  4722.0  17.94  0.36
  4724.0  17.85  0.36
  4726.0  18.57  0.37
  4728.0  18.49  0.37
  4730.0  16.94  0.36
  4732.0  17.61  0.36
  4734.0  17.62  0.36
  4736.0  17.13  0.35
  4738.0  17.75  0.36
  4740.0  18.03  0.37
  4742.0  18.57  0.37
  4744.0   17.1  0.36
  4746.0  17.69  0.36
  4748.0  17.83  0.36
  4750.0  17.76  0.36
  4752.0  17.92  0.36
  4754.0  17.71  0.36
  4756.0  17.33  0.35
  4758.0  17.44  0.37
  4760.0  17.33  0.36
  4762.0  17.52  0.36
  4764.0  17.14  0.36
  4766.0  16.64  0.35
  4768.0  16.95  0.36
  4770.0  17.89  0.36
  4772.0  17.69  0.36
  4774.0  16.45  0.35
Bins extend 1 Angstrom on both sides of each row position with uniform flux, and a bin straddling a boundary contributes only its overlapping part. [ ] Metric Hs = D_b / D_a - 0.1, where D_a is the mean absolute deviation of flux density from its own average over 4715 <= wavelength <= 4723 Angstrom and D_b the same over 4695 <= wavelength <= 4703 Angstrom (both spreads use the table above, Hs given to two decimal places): 0.71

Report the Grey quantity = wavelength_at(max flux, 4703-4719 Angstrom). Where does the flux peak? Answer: 4708.0 Angstrom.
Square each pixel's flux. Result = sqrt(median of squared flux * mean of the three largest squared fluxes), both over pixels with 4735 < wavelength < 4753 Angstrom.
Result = 323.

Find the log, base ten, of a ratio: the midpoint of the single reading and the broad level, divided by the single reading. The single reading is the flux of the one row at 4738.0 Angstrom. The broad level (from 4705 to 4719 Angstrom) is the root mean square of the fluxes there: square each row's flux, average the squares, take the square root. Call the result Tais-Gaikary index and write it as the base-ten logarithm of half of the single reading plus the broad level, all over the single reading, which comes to -0.006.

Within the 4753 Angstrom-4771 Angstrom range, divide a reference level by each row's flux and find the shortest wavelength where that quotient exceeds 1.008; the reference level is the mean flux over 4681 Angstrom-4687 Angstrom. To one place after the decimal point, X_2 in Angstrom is 4756.0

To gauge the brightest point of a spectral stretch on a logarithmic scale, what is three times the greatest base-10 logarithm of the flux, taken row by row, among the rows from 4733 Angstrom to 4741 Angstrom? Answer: 3.77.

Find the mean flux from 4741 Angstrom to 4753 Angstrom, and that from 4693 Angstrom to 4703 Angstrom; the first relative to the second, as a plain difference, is 0.1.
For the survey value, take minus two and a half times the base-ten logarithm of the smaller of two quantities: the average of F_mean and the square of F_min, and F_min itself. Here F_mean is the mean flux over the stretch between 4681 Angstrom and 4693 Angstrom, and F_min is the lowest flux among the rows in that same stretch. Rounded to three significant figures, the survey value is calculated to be -3.07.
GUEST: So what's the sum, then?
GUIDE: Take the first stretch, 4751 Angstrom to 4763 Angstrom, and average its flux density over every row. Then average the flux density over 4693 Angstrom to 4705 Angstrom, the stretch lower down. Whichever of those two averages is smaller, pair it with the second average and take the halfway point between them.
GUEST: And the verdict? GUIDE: 17.5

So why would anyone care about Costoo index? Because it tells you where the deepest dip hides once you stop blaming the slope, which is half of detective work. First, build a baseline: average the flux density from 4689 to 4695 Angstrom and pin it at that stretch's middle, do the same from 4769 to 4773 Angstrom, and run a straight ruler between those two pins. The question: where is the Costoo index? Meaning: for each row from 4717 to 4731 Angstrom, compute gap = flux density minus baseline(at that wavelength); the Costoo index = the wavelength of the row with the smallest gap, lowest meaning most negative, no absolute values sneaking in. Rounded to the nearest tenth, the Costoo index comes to 4730.0 Angstrom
